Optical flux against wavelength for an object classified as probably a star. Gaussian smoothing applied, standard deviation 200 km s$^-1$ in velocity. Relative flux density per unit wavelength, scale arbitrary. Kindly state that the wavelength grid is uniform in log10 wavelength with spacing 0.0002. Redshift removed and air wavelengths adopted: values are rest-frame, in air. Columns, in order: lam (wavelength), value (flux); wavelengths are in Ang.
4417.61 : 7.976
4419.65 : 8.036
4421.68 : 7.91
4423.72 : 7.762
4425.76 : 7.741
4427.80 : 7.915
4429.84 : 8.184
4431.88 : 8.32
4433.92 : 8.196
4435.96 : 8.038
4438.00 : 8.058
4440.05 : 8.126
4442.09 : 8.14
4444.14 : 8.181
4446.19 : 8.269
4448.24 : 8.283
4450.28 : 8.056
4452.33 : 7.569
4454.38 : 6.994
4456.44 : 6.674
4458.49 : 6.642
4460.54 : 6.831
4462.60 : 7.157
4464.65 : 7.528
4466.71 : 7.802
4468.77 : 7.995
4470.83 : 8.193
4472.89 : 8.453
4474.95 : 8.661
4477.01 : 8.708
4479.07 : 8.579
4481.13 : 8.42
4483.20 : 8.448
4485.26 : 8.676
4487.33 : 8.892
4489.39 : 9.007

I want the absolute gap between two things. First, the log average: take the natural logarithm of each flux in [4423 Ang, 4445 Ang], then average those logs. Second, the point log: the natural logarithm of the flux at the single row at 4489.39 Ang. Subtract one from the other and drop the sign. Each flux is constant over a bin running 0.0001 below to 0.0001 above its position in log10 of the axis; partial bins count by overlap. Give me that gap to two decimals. 0.11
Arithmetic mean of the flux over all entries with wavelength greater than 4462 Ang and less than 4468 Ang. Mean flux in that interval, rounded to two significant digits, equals 7.5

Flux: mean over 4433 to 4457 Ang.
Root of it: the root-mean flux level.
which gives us 2.81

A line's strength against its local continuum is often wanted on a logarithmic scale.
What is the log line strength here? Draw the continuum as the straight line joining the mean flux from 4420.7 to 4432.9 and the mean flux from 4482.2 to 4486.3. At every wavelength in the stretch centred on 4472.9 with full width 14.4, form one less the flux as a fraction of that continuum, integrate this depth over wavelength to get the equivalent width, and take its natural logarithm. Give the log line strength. -1.7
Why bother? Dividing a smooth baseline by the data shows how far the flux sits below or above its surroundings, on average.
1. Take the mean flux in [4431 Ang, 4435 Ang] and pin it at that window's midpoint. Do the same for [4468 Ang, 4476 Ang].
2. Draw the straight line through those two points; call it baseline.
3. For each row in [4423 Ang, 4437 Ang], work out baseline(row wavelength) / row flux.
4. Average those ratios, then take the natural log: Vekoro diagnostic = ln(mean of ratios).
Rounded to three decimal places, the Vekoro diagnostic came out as 0.029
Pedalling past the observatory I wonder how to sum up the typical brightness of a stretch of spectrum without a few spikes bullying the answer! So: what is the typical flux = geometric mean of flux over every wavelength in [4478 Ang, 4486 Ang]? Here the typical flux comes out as 8.53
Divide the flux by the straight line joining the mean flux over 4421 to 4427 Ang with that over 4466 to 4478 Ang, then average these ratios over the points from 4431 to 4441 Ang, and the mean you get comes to 1.03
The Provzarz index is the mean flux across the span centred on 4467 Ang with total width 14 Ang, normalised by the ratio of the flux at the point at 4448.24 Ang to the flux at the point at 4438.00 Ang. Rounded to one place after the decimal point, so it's 7.5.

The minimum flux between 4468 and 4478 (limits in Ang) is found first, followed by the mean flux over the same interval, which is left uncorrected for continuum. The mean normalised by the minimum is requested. 1.05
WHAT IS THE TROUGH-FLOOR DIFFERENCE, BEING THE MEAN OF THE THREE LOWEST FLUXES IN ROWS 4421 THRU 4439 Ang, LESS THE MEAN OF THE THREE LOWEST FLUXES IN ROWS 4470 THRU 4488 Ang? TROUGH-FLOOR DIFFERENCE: -0.5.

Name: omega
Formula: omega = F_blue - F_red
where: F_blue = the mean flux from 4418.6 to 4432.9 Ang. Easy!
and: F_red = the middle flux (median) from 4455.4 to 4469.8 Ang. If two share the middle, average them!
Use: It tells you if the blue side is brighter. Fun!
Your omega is 0.82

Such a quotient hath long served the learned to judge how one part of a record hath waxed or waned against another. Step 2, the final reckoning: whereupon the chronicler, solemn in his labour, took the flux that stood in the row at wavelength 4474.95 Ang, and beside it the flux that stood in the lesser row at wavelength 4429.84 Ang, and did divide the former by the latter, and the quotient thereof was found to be 1.06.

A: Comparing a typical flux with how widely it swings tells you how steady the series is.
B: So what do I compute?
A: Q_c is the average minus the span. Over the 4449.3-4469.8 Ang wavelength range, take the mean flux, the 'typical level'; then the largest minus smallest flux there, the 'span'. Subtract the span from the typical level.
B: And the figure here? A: 5.9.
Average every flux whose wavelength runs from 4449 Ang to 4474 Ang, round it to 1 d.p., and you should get 7.5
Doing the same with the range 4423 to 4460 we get 7.8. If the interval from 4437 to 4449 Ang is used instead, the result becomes 8.2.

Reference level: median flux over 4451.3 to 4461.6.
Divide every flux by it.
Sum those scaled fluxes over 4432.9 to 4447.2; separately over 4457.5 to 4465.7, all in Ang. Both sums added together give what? 12.5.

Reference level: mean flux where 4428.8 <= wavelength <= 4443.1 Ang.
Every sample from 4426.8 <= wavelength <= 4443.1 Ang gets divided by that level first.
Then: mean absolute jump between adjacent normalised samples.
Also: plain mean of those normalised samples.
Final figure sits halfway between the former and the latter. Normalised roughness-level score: 0.505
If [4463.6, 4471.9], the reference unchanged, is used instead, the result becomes 0.497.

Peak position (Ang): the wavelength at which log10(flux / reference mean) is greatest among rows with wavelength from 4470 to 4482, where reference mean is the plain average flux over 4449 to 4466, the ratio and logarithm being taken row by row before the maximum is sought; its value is 4477.01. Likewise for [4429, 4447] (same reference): 4431.88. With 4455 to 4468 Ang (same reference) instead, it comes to 4466.71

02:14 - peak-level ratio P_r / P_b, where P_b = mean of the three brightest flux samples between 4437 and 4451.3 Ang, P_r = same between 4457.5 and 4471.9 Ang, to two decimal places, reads 0.97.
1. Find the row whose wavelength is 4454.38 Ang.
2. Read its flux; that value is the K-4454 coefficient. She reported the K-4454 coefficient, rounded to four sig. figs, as 6.994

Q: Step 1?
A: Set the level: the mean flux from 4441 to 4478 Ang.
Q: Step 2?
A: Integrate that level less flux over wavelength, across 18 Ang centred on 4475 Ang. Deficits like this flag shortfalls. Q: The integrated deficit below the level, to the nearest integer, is -11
